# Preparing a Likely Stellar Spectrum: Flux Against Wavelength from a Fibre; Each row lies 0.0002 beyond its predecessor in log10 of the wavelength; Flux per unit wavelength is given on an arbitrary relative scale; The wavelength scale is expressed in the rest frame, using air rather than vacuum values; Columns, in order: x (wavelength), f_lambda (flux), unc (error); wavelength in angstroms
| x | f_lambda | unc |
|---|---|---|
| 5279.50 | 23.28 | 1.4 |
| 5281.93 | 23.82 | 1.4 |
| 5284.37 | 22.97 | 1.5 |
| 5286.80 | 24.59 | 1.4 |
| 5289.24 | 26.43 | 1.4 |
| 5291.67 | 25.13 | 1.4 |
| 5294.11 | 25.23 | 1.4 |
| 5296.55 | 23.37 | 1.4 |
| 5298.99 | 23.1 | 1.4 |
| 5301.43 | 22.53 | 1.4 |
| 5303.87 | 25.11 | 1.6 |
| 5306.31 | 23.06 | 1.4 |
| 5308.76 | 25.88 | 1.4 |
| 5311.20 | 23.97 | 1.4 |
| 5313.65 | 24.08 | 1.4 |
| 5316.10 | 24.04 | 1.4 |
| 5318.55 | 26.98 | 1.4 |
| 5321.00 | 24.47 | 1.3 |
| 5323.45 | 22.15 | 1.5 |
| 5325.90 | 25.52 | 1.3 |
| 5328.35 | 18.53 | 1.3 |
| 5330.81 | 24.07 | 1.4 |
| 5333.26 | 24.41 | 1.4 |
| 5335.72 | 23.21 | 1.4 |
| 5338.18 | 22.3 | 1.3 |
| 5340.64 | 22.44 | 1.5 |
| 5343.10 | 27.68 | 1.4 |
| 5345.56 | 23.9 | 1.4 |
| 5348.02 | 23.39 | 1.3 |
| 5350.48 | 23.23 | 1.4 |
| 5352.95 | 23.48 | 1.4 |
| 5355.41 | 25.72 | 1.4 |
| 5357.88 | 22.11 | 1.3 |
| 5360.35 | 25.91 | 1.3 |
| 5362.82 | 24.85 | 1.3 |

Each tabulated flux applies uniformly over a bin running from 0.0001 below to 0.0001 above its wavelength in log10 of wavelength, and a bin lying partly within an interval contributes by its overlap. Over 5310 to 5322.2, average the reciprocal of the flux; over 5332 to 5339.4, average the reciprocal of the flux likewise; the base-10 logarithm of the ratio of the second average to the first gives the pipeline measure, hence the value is 0.025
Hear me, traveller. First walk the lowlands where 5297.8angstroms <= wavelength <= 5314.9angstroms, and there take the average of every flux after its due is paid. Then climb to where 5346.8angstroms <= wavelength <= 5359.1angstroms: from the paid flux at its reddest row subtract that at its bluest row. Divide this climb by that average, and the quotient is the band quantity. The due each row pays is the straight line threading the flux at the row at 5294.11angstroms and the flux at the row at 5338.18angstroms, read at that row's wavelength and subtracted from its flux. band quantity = 1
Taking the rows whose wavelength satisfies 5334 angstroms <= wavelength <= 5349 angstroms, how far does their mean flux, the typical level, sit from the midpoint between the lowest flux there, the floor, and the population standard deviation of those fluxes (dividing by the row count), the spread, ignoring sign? 11.8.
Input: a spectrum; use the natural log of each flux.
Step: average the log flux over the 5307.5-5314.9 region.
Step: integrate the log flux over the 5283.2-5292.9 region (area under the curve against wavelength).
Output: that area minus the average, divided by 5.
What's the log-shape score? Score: 5.6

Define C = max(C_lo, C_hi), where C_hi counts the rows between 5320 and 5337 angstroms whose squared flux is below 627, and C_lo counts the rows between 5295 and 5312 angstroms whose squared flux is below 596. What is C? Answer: 6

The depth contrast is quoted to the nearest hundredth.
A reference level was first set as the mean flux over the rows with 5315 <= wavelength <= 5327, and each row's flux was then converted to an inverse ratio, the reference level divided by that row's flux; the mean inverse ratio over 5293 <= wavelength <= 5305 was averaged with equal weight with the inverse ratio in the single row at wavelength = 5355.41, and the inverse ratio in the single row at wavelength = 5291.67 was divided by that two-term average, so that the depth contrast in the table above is 0.98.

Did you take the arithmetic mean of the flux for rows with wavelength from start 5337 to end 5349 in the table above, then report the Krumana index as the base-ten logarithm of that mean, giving 1.38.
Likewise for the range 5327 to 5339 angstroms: 1.35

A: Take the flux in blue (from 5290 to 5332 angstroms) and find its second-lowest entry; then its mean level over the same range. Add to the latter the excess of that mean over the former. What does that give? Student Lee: 25.8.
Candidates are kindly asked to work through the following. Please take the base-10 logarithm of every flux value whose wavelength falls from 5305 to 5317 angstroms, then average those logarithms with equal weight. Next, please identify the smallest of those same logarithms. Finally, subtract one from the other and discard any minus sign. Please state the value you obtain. 0.021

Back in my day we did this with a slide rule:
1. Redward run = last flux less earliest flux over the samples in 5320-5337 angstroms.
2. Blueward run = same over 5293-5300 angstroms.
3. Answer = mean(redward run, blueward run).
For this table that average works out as -2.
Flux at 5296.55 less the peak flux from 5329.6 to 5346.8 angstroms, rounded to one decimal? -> -4.3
